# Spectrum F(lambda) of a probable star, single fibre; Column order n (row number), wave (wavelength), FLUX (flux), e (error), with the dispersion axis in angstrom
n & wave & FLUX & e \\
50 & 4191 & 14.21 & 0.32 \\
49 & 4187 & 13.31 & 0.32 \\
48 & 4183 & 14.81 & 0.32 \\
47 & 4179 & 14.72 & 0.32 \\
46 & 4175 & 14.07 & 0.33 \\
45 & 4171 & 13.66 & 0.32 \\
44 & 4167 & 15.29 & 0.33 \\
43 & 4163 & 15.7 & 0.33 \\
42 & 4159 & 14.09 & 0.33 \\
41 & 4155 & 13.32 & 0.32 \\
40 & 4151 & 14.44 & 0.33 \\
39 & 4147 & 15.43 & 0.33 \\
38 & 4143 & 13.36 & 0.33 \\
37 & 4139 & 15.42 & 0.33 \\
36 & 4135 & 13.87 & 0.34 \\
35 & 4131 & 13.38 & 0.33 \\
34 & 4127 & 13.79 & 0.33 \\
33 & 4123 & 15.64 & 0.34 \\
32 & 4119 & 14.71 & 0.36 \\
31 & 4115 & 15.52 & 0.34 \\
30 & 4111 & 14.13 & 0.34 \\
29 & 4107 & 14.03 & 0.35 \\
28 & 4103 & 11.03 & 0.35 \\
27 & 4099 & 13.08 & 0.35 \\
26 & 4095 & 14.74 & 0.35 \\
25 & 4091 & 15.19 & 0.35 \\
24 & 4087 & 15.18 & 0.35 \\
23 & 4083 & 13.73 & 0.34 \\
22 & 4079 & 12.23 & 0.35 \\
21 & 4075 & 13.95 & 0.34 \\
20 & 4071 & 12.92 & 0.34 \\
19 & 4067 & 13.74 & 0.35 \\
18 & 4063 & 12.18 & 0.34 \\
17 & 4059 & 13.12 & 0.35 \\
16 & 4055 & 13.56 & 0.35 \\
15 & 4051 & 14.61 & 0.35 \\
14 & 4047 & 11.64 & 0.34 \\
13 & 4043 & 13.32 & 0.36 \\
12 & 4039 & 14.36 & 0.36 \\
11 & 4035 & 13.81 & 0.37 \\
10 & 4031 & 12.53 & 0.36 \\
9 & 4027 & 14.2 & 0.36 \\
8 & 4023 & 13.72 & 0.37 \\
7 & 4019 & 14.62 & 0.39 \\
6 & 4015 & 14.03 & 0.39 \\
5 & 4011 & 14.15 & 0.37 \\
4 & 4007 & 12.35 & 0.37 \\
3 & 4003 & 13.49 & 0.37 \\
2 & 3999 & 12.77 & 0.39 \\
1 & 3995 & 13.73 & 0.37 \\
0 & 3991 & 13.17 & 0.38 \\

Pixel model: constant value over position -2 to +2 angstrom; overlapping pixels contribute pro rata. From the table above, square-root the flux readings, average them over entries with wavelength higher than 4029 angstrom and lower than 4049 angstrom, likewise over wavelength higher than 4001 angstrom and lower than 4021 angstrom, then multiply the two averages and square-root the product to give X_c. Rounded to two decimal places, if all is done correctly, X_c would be 3.66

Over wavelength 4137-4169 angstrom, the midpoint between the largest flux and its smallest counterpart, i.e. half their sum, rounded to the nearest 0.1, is 14.5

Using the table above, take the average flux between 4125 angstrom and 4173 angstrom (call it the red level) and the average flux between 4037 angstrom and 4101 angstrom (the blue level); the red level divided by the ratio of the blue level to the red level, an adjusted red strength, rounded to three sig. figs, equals 15.1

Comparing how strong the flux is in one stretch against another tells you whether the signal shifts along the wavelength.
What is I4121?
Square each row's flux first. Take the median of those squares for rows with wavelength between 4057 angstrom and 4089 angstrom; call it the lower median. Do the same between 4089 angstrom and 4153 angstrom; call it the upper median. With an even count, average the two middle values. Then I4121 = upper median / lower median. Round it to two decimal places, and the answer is 1.13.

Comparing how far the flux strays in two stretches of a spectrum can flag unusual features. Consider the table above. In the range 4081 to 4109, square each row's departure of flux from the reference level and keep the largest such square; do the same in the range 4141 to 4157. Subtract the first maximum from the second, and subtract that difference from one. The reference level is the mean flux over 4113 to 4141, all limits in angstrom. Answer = 12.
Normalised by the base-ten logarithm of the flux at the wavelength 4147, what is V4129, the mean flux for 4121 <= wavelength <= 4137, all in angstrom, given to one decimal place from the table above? 11.9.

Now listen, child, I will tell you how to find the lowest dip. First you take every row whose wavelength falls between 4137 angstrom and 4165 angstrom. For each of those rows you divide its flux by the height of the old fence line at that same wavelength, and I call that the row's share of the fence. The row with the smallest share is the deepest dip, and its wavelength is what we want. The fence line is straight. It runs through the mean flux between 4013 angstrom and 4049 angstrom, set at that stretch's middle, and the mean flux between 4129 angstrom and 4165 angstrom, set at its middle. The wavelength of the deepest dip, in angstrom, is 4155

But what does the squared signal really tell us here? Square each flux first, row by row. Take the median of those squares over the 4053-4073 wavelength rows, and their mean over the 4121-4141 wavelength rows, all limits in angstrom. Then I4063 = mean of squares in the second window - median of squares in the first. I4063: 37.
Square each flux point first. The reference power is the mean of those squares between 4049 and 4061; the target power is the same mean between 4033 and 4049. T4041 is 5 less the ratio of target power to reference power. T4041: 4.07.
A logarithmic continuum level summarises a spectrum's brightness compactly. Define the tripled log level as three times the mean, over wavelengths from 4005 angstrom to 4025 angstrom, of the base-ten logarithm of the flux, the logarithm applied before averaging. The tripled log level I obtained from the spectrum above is 3.42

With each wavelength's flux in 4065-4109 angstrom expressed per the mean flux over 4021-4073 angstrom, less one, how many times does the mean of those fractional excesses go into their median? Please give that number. 1.5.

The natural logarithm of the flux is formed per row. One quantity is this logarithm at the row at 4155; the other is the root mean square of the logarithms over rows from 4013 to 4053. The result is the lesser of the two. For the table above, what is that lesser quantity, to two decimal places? 2.59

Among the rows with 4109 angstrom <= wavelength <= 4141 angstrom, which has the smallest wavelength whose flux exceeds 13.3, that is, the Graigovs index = 4111 angstrom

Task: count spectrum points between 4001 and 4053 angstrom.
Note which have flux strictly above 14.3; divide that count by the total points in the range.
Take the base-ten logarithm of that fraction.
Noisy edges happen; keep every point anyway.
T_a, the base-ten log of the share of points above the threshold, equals -0.6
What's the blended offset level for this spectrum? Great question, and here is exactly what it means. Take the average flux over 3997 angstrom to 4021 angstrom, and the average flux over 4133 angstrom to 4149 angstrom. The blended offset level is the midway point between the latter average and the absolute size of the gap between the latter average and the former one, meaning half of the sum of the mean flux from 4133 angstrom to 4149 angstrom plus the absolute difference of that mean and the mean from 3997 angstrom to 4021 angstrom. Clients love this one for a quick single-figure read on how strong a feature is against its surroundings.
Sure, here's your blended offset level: 7.7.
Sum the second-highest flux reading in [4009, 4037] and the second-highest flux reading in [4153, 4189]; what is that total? 29.5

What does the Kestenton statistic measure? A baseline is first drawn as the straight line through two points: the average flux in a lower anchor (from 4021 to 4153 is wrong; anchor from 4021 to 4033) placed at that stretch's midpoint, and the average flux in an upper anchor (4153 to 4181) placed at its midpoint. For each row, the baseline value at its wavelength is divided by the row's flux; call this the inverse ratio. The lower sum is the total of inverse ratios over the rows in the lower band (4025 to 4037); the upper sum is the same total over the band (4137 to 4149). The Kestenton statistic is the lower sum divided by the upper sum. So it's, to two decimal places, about 1.03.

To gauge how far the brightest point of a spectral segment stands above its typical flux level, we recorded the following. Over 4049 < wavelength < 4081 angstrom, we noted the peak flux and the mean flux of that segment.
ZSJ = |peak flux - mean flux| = 1.3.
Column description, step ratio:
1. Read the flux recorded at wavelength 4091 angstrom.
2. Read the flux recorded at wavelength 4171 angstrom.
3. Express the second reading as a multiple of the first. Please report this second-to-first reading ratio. 0.90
